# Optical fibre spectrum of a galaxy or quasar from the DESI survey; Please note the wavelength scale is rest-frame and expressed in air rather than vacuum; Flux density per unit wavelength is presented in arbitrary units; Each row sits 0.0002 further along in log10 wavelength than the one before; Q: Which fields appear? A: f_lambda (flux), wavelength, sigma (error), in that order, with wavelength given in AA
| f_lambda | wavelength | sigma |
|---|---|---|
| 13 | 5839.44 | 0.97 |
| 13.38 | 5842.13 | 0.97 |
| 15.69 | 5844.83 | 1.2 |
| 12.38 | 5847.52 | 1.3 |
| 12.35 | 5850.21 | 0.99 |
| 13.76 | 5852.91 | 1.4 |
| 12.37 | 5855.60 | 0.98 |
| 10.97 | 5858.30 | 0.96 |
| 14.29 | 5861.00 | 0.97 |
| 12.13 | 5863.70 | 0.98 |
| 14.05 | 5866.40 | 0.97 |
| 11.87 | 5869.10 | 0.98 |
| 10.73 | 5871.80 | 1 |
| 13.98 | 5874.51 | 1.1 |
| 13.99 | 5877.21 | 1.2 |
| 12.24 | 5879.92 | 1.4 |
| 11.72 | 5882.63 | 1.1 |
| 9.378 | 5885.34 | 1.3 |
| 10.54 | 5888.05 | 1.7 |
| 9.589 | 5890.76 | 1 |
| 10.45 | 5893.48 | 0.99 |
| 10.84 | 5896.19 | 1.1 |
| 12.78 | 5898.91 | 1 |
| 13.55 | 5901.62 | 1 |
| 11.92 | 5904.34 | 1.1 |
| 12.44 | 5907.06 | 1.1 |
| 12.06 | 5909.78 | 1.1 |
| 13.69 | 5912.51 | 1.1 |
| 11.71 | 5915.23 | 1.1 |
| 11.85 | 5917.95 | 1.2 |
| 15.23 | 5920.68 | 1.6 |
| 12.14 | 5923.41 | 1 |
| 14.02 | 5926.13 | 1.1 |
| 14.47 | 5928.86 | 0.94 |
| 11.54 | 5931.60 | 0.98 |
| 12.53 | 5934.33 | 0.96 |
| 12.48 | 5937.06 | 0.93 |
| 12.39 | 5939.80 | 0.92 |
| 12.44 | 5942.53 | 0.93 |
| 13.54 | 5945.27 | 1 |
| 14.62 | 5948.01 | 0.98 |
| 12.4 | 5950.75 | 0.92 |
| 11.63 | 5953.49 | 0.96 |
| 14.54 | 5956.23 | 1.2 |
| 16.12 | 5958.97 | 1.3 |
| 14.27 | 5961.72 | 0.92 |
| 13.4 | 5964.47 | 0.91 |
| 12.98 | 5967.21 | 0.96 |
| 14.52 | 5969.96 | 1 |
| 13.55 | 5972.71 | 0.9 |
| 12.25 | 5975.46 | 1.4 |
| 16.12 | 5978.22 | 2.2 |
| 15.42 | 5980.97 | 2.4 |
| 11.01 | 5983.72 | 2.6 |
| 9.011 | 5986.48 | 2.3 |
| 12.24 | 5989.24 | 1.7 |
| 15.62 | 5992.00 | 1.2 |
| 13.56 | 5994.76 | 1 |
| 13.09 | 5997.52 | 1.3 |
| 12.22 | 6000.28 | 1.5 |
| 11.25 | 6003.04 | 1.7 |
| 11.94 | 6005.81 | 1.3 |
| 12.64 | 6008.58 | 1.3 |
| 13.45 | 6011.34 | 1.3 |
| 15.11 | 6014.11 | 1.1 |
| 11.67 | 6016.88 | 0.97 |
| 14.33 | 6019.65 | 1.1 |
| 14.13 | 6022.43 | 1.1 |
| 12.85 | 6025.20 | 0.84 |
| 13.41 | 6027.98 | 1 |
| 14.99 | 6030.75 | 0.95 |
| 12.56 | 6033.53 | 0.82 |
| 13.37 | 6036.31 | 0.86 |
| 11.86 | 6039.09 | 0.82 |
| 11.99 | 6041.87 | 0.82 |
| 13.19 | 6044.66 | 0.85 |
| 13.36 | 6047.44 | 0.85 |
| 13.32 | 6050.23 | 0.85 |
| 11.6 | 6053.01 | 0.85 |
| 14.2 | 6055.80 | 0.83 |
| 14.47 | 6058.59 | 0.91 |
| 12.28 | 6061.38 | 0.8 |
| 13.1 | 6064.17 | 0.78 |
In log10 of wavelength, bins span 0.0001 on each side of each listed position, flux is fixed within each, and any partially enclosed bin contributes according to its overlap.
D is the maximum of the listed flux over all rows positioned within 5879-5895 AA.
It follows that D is 12.24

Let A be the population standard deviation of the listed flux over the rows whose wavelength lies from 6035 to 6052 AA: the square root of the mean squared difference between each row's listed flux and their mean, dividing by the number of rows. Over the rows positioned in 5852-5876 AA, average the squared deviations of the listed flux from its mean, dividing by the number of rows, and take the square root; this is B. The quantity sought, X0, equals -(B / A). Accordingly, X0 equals -2.0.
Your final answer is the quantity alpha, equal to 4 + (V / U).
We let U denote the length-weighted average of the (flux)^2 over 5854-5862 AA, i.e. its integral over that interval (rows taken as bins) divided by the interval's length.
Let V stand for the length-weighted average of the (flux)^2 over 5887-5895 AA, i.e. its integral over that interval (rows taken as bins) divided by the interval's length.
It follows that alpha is 4.66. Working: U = 158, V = 104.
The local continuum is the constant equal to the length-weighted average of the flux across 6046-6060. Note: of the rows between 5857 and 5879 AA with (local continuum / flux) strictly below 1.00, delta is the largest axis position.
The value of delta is 5877.21 AA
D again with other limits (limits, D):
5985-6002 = 15.62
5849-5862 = 14.29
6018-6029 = 14.33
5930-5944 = 12.53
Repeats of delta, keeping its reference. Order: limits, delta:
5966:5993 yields 5992.00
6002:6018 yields 6014.11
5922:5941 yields 5928.86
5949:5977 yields 5972.71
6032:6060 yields 6058.59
